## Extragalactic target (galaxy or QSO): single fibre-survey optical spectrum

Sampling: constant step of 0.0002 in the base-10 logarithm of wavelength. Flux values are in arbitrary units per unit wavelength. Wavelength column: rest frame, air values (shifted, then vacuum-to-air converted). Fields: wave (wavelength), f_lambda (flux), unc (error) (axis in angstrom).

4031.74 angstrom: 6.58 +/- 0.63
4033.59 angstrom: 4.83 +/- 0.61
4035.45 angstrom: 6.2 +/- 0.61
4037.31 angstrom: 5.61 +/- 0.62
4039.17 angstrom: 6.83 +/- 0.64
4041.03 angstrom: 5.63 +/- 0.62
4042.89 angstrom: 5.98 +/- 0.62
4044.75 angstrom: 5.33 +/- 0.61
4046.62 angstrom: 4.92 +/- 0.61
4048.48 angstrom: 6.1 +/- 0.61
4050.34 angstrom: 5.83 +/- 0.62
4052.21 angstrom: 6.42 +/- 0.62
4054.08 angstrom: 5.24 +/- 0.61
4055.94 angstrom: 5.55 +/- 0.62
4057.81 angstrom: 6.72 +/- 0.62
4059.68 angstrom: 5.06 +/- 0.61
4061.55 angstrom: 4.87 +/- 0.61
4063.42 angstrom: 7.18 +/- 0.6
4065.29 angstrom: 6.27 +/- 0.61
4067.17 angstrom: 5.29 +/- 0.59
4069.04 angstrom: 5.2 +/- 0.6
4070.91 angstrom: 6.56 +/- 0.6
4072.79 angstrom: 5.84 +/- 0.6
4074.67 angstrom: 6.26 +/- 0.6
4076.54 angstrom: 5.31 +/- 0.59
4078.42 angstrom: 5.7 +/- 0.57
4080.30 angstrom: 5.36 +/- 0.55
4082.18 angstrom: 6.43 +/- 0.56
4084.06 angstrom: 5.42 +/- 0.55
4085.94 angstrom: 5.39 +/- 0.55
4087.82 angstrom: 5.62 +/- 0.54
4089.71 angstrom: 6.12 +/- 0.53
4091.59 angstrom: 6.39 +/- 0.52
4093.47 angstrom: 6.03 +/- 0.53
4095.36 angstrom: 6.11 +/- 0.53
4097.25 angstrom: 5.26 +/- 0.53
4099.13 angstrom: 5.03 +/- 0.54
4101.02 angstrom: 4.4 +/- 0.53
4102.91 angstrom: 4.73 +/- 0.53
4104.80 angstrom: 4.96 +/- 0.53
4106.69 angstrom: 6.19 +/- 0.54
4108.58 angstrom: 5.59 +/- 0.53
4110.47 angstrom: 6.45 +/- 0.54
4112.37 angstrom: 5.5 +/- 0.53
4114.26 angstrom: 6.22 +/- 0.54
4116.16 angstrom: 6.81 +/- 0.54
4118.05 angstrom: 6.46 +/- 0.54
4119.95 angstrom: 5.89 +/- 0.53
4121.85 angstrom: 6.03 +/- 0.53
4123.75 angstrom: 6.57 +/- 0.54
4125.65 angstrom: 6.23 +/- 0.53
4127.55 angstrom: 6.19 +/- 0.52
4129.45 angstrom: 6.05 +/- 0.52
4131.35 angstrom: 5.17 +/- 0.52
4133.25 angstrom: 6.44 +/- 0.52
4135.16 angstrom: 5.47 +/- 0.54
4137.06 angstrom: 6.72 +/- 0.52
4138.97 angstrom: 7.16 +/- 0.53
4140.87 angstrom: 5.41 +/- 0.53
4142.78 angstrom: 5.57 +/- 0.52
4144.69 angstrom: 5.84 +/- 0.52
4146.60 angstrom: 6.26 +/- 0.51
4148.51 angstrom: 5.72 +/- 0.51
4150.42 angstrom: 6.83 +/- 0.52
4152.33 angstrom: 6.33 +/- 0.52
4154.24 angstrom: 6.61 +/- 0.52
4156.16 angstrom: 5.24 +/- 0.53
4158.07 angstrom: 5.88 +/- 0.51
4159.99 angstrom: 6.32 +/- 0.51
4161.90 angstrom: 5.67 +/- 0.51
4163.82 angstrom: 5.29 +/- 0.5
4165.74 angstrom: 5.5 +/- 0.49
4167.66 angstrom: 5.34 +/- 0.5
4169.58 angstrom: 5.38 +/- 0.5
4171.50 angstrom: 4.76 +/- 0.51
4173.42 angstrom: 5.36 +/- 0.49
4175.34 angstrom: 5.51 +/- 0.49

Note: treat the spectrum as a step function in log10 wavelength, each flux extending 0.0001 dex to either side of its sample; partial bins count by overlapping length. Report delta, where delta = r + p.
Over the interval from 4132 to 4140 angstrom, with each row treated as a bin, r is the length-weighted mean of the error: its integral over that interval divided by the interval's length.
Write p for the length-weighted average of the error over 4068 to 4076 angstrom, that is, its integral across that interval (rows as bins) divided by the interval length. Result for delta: 1.13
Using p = 0.60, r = 0.527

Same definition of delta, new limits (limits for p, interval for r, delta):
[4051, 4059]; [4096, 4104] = 1.15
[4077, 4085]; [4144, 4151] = 1.07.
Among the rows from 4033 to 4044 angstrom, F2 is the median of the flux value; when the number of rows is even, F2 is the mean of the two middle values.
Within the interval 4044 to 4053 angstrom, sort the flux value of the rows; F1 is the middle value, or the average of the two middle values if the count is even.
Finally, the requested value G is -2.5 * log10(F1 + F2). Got -2.66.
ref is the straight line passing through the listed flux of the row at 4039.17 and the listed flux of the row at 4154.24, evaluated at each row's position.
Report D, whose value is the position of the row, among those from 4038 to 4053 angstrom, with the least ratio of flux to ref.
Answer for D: 4046.62 angstrom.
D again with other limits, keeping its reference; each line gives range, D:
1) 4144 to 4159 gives 4156.16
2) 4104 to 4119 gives 4104.80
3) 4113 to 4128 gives 4119.95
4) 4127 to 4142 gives 4131.35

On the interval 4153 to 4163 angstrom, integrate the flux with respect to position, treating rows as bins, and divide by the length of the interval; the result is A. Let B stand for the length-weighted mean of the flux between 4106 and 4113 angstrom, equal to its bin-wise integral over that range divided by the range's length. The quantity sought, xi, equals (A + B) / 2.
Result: 5.94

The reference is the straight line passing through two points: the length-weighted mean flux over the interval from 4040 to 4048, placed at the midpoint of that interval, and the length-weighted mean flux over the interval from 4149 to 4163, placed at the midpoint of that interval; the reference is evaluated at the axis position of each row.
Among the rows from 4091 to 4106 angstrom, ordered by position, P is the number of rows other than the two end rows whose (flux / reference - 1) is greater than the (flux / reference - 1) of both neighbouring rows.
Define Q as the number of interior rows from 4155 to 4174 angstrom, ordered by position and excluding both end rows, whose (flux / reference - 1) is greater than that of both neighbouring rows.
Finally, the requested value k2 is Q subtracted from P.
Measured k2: -2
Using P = 1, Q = 3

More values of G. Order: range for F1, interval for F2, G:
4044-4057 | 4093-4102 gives -2.58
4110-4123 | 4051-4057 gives -2.68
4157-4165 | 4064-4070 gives -2.61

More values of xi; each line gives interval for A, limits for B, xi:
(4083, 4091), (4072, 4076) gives 5.84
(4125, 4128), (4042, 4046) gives 5.90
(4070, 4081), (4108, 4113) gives 5.86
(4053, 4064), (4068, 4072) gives 5.80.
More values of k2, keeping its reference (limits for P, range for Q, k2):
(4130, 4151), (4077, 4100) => 0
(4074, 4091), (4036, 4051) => -1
